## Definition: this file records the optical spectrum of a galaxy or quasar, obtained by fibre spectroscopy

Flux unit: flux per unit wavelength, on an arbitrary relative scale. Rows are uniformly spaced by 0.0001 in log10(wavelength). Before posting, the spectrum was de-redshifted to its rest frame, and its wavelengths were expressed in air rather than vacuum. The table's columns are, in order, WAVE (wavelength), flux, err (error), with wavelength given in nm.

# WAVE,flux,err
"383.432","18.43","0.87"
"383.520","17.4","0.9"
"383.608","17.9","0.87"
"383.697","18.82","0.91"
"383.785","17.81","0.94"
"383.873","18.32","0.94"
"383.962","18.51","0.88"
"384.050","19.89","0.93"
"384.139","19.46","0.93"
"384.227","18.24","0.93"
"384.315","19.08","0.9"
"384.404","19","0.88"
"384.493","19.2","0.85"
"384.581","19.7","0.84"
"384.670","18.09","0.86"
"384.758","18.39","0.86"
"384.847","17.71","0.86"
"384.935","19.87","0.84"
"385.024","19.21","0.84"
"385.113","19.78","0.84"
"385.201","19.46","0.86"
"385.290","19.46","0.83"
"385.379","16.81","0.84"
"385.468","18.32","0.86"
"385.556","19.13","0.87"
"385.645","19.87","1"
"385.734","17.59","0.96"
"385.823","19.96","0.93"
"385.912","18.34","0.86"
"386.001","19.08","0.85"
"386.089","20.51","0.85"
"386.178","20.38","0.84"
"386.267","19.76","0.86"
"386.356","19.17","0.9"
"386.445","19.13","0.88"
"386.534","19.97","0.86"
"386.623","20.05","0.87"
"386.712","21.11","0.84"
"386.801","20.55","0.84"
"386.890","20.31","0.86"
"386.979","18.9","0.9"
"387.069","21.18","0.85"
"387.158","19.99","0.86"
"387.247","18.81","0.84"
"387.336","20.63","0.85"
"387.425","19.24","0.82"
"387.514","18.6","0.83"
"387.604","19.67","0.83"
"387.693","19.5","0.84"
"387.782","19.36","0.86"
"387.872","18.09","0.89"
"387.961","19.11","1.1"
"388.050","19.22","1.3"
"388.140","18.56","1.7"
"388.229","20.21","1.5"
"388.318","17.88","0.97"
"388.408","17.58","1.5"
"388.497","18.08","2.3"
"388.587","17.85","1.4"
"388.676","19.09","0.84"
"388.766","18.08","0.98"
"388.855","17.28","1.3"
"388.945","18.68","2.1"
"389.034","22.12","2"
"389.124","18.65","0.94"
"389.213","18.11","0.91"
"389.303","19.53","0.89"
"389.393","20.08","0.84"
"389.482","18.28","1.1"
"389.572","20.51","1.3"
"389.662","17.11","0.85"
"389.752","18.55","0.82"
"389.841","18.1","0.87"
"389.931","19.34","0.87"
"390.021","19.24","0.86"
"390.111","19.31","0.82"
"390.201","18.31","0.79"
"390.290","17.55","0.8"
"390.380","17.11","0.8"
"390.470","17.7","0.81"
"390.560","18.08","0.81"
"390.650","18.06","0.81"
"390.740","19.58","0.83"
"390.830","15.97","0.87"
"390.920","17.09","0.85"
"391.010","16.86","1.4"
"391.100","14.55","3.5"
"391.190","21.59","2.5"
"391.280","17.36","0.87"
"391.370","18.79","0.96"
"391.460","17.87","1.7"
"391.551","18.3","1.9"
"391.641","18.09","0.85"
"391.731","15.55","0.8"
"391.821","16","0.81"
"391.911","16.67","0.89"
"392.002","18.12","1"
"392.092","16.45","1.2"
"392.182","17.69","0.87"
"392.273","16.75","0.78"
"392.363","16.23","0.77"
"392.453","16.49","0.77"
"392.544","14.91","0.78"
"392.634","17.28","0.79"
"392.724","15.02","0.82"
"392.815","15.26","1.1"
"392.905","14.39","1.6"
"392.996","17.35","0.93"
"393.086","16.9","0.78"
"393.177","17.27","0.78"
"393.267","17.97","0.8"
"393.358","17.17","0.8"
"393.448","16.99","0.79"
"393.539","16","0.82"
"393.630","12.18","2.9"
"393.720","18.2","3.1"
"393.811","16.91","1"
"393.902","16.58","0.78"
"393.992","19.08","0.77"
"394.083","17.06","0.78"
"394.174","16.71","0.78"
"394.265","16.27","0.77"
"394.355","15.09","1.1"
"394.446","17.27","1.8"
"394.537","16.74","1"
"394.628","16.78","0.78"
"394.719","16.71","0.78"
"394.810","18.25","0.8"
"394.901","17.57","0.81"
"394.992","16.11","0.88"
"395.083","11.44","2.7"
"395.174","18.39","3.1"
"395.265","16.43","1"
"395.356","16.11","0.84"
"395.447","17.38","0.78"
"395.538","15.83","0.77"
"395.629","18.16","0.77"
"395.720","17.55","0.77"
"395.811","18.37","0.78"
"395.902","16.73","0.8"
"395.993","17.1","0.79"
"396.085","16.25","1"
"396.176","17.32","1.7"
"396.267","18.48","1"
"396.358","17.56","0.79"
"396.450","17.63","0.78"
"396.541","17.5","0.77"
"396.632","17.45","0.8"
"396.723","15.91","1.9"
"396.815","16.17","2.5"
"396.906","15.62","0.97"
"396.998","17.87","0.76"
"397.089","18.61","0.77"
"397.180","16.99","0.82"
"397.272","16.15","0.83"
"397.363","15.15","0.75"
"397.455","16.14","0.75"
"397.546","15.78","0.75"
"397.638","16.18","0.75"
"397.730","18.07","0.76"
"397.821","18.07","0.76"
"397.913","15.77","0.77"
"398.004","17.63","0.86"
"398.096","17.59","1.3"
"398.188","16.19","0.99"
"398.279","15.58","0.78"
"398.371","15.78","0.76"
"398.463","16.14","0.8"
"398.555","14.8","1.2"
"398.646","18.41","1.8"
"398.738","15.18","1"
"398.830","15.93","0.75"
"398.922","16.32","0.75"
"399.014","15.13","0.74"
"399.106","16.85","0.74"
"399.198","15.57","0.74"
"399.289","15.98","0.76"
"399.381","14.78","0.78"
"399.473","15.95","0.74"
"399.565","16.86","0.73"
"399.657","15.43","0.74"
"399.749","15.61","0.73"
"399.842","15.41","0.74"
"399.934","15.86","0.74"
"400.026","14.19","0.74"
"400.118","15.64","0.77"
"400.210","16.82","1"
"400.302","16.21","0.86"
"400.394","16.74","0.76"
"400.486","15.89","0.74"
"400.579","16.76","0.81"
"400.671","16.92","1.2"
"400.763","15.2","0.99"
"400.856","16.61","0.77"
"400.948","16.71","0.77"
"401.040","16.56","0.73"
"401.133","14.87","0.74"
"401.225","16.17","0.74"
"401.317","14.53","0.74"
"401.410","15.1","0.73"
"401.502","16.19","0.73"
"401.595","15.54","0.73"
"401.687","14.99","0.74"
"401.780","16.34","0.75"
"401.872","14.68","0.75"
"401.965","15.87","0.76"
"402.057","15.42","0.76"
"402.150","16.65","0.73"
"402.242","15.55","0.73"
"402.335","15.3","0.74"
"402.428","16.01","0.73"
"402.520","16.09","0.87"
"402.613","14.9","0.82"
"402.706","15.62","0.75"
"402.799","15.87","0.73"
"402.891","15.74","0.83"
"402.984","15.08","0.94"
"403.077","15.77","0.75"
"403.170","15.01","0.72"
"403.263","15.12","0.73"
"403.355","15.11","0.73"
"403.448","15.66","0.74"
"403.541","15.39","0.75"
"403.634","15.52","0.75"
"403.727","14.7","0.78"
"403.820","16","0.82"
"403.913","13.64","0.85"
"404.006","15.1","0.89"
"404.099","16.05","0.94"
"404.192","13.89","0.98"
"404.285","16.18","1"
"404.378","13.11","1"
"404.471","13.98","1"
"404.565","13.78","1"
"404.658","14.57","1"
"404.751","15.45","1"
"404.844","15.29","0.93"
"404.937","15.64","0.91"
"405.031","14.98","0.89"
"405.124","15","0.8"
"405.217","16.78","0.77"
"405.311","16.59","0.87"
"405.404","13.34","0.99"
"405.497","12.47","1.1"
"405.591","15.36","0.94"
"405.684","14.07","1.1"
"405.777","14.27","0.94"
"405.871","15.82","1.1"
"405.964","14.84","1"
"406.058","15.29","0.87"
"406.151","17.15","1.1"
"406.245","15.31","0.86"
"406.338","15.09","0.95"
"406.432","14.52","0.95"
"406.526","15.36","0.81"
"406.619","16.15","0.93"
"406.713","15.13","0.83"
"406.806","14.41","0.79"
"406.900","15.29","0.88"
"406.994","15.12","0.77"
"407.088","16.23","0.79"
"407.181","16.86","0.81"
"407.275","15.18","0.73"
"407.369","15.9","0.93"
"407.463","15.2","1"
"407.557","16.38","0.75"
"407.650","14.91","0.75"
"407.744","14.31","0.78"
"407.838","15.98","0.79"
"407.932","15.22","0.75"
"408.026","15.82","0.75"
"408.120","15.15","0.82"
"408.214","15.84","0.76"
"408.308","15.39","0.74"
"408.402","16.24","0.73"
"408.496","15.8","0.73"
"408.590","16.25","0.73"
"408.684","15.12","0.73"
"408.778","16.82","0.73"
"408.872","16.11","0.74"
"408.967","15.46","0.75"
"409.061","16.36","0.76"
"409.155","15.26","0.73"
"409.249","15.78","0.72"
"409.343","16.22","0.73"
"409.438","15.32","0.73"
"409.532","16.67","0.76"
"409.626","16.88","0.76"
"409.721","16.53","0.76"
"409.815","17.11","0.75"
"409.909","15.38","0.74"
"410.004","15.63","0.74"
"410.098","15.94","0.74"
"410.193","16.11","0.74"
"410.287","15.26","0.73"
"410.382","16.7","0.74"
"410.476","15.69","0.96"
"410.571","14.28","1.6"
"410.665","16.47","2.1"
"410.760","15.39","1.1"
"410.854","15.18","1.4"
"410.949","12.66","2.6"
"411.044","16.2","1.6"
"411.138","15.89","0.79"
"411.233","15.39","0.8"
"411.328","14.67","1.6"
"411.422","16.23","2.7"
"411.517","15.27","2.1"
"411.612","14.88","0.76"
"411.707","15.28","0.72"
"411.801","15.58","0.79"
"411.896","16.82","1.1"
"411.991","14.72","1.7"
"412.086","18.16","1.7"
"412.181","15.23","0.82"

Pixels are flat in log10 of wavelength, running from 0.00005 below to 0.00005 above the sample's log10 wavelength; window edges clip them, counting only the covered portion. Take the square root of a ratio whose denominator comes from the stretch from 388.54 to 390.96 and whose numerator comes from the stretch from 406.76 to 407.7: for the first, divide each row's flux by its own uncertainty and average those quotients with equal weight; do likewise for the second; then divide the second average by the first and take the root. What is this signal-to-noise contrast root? 0.986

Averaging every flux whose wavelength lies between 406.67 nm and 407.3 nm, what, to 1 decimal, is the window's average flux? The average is 15.5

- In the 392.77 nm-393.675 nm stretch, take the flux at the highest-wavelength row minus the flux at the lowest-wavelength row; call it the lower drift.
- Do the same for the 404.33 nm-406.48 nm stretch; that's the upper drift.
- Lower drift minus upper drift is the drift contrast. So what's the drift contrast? -4.5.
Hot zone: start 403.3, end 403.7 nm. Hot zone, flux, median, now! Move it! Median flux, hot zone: 15.5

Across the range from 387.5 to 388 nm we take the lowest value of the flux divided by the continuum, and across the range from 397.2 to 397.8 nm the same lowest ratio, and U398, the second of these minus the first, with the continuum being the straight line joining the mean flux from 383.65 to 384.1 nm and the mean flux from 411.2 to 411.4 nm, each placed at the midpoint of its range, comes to -0.10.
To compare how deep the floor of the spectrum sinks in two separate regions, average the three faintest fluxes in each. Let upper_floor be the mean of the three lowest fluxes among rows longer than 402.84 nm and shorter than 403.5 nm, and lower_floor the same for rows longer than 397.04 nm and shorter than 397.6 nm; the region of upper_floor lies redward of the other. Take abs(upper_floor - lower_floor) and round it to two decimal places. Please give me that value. 0.62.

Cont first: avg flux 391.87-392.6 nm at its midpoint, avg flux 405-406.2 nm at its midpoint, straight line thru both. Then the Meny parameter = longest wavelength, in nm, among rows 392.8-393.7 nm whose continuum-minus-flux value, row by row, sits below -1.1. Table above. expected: 393.267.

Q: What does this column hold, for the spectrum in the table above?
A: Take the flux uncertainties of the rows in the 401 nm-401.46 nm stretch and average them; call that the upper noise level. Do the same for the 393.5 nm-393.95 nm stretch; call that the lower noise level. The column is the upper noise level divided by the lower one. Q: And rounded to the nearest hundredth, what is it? 0.43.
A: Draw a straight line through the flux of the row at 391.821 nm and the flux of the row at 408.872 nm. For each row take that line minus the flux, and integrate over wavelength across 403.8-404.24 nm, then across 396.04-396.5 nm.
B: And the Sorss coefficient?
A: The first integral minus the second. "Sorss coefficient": 1.2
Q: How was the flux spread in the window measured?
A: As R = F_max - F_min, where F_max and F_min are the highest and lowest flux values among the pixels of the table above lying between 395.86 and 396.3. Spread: 2.2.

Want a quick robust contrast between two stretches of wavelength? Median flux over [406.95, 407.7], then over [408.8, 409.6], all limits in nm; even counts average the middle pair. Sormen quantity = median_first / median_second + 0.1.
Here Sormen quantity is 1.08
